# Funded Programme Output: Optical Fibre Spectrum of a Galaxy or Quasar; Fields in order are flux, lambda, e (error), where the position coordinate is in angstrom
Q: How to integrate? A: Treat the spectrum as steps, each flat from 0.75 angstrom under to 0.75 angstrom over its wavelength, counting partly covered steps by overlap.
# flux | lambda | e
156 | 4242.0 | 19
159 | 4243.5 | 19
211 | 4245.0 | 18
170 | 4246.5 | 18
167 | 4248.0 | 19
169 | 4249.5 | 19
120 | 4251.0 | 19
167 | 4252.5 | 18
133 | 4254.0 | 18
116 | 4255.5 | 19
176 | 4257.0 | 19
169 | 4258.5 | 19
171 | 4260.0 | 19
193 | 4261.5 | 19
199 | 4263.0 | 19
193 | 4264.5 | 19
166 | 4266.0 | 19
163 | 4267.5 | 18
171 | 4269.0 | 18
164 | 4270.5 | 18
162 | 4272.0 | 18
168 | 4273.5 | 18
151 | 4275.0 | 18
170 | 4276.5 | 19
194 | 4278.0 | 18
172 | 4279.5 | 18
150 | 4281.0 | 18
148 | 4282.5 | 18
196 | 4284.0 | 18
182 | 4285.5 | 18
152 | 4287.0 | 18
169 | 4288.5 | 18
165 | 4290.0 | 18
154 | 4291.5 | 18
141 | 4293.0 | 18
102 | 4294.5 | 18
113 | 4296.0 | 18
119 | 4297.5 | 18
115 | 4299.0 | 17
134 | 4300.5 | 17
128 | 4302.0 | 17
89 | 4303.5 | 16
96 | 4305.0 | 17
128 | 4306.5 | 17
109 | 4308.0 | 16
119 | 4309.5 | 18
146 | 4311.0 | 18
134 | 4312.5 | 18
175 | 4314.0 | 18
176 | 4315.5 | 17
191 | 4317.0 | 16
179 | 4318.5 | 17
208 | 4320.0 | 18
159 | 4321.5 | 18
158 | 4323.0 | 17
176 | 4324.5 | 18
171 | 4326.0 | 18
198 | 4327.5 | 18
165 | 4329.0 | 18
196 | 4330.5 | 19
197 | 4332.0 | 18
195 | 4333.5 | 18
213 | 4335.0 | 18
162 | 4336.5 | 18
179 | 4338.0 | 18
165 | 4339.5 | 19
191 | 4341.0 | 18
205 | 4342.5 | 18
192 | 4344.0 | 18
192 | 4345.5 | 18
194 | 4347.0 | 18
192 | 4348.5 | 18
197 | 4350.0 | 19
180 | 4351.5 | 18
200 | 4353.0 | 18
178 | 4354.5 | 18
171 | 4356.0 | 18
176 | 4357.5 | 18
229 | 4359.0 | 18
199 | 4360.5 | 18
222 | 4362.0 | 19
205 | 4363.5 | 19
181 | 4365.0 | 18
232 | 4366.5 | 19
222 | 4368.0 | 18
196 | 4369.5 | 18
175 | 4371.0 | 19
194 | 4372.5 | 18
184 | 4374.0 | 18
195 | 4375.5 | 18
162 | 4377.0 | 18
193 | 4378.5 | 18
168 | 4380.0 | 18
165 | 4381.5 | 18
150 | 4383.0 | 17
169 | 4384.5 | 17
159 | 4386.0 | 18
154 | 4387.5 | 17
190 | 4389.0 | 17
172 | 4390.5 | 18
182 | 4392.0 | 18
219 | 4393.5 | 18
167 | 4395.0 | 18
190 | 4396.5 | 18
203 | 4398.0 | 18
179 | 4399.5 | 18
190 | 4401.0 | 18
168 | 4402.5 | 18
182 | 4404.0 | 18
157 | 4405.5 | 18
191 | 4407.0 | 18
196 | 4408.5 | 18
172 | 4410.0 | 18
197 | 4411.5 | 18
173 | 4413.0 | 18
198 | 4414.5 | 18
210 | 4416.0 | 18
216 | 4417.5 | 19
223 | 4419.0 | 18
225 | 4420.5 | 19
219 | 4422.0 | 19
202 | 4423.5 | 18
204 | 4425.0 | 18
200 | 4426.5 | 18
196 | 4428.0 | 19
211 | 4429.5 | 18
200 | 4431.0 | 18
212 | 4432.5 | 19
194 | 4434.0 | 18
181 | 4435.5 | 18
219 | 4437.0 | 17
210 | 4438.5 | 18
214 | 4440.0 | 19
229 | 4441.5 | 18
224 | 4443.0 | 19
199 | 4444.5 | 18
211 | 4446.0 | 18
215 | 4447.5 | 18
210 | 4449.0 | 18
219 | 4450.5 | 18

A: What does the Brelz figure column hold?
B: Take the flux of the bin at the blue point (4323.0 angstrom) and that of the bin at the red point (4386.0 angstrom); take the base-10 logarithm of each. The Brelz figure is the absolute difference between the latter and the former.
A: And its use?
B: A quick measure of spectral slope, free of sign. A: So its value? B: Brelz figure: 0.00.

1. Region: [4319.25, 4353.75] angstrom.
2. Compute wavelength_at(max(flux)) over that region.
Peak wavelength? 4335.0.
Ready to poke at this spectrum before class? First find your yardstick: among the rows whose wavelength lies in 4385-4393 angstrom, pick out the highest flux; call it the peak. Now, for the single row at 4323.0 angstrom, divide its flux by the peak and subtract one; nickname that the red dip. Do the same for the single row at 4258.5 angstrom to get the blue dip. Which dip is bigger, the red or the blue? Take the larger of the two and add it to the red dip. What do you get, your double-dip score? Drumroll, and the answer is -0.279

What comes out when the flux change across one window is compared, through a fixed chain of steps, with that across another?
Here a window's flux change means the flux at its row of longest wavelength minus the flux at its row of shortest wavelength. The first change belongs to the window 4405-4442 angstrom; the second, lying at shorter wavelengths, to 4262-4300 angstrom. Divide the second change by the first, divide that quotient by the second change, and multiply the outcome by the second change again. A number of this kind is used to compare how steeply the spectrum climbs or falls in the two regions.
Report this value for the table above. -1.2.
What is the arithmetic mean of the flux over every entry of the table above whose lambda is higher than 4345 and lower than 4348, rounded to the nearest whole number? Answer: 193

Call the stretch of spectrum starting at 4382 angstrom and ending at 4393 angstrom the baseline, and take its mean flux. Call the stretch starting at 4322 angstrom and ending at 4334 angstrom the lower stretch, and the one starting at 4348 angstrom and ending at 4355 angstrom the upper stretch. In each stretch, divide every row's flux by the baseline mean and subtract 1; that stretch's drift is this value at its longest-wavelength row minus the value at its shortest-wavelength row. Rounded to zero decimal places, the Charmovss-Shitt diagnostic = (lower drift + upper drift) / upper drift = -2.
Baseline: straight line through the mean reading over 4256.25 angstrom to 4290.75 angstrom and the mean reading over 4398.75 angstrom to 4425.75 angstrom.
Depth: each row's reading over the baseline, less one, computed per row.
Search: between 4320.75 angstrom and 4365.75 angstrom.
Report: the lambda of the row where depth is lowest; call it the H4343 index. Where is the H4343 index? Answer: 4323.0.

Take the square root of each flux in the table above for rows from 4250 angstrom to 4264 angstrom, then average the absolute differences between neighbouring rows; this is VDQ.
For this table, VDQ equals 1.0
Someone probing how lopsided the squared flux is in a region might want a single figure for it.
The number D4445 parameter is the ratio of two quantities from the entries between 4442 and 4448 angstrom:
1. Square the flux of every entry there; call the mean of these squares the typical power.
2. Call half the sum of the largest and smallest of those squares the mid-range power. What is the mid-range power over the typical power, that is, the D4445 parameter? 0.99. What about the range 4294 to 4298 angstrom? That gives 0.99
